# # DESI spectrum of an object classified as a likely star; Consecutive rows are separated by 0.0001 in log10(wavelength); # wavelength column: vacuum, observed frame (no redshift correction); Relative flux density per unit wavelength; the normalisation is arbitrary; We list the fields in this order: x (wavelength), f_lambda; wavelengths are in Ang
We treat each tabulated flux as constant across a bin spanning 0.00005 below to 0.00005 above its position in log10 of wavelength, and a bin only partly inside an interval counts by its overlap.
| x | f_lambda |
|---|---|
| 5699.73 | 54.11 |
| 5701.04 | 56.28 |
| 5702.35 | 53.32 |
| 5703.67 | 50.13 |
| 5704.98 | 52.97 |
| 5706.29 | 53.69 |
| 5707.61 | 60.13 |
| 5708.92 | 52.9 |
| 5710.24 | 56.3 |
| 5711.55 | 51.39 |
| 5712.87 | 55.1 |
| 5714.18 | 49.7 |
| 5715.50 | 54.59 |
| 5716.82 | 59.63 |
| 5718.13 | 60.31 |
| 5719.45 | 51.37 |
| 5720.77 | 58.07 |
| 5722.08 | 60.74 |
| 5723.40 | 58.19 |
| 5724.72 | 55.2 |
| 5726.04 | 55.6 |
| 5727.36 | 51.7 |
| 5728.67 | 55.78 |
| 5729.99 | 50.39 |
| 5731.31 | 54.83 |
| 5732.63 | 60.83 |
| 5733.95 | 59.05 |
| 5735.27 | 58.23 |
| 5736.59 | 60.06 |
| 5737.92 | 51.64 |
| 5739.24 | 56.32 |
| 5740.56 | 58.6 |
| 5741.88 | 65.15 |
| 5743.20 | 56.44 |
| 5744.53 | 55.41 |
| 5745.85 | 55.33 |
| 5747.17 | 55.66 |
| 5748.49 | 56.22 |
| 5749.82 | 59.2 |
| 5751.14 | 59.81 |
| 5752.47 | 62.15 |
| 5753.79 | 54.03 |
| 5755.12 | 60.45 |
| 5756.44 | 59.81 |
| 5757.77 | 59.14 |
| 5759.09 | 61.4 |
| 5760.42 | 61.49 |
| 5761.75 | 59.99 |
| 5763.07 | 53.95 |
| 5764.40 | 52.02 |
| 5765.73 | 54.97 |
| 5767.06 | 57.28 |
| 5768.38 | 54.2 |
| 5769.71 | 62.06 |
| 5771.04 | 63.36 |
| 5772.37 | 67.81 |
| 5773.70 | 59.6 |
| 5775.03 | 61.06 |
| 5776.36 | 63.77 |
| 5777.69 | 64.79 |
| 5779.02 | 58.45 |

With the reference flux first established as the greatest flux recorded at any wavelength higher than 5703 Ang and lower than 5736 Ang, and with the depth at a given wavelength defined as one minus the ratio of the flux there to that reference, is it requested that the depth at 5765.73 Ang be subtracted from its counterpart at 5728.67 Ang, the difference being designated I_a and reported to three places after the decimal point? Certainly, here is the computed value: -0.013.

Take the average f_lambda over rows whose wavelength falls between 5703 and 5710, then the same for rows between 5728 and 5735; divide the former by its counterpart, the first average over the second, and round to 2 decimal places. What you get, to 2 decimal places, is 0.96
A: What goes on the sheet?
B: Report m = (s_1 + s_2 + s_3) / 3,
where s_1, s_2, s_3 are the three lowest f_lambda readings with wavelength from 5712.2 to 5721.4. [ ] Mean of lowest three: 52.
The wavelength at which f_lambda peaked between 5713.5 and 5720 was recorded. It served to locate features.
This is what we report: 5718.13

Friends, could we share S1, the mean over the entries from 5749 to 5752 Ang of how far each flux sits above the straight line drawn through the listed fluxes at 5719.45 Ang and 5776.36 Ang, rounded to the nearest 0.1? 1.4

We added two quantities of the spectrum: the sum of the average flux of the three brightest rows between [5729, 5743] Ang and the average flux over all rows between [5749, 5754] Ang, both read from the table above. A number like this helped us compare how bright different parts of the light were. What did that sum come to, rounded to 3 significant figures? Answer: 121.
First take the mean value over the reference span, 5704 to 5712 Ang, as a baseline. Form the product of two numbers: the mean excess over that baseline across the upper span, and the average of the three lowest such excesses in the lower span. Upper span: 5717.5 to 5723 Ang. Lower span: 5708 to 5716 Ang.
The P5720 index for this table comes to -10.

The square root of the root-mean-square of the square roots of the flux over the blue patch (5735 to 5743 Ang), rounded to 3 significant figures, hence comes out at 2.76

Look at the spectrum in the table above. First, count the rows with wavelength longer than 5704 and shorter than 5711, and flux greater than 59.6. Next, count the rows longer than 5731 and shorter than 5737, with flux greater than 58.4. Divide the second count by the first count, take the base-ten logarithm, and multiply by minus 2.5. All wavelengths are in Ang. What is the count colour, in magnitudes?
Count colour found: -1.2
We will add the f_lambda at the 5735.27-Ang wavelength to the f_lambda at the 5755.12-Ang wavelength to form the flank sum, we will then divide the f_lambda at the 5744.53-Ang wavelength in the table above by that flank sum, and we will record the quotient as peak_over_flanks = 0.467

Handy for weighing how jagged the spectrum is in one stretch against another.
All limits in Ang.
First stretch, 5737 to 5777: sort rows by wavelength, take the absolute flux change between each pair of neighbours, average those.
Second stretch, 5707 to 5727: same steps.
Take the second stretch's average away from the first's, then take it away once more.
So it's -5.3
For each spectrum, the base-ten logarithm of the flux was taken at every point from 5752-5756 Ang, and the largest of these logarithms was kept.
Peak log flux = 1.79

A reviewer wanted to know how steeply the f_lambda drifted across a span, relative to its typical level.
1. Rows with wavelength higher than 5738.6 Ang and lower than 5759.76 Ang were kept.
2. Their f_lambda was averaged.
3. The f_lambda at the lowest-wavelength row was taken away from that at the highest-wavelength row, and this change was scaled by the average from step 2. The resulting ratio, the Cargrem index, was 0.087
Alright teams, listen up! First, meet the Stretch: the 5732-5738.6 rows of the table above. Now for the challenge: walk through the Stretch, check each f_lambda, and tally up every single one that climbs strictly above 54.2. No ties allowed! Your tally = 4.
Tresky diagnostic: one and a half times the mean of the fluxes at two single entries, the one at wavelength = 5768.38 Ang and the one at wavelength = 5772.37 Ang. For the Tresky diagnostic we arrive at 91.5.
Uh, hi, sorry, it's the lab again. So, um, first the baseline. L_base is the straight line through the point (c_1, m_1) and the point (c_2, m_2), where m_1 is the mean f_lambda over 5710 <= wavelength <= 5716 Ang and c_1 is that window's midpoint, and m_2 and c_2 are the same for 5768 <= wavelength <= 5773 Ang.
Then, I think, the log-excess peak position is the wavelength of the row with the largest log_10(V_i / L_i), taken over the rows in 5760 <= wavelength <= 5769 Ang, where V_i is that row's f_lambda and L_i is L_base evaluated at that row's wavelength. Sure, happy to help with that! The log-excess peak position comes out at 5760.42 Ang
